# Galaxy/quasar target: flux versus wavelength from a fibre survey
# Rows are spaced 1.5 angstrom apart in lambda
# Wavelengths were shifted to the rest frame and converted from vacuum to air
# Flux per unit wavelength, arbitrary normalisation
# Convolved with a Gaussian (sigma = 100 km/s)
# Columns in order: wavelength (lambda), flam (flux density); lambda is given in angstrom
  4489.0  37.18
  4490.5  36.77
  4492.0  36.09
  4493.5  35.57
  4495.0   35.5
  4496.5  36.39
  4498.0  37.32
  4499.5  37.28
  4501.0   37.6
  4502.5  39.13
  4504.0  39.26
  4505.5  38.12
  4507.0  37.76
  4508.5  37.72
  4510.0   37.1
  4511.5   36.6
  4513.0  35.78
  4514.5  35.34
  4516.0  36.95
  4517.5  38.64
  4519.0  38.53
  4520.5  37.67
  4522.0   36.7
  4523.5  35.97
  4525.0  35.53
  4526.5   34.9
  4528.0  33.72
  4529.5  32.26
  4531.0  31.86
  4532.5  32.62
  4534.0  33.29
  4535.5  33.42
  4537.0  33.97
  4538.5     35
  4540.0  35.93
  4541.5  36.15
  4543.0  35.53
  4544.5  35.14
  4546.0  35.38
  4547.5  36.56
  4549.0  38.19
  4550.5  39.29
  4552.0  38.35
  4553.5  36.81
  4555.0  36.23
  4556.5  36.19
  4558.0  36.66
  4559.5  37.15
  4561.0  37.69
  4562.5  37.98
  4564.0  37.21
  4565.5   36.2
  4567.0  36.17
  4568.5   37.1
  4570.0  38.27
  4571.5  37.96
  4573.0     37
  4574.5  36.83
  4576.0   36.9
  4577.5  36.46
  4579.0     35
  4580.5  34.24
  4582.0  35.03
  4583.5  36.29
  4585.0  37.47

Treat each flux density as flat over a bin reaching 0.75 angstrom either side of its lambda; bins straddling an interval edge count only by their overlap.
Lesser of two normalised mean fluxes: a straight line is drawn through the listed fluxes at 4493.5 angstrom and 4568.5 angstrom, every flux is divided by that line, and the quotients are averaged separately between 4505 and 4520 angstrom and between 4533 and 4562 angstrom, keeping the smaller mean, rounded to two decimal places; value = 0.99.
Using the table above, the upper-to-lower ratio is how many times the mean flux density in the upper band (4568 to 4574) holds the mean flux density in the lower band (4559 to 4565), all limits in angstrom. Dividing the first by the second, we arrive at 1.00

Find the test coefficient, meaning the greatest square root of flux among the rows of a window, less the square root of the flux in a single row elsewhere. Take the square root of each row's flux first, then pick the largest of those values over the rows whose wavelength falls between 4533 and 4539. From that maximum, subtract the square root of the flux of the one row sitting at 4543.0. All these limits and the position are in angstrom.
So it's -0.045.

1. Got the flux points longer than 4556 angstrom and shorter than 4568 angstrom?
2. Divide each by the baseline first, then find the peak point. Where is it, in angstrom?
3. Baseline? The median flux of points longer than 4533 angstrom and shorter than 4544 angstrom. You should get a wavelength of 4562.5 angstrom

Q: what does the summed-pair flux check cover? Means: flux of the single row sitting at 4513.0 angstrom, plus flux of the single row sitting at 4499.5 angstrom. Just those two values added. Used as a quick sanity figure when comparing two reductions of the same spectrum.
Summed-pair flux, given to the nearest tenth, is 73.1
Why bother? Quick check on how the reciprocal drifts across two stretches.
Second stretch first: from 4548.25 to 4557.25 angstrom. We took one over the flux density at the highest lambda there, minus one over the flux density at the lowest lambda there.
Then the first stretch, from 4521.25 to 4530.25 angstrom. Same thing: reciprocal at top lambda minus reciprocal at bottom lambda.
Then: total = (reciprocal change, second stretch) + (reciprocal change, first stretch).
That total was 0.0052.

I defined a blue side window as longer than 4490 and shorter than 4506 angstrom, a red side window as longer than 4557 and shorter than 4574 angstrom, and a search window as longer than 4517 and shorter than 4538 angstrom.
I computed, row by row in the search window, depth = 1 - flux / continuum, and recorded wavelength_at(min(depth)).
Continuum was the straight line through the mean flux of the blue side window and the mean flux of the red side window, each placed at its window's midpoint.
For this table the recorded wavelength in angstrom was 4517.5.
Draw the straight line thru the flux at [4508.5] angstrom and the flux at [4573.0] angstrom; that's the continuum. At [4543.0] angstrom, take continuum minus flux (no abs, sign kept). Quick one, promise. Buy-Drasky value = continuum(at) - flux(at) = 2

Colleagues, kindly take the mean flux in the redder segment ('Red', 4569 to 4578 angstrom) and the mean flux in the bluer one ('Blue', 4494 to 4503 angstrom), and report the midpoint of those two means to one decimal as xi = 37.2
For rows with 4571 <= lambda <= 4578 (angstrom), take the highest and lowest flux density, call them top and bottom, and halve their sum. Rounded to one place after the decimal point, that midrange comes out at 37.2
